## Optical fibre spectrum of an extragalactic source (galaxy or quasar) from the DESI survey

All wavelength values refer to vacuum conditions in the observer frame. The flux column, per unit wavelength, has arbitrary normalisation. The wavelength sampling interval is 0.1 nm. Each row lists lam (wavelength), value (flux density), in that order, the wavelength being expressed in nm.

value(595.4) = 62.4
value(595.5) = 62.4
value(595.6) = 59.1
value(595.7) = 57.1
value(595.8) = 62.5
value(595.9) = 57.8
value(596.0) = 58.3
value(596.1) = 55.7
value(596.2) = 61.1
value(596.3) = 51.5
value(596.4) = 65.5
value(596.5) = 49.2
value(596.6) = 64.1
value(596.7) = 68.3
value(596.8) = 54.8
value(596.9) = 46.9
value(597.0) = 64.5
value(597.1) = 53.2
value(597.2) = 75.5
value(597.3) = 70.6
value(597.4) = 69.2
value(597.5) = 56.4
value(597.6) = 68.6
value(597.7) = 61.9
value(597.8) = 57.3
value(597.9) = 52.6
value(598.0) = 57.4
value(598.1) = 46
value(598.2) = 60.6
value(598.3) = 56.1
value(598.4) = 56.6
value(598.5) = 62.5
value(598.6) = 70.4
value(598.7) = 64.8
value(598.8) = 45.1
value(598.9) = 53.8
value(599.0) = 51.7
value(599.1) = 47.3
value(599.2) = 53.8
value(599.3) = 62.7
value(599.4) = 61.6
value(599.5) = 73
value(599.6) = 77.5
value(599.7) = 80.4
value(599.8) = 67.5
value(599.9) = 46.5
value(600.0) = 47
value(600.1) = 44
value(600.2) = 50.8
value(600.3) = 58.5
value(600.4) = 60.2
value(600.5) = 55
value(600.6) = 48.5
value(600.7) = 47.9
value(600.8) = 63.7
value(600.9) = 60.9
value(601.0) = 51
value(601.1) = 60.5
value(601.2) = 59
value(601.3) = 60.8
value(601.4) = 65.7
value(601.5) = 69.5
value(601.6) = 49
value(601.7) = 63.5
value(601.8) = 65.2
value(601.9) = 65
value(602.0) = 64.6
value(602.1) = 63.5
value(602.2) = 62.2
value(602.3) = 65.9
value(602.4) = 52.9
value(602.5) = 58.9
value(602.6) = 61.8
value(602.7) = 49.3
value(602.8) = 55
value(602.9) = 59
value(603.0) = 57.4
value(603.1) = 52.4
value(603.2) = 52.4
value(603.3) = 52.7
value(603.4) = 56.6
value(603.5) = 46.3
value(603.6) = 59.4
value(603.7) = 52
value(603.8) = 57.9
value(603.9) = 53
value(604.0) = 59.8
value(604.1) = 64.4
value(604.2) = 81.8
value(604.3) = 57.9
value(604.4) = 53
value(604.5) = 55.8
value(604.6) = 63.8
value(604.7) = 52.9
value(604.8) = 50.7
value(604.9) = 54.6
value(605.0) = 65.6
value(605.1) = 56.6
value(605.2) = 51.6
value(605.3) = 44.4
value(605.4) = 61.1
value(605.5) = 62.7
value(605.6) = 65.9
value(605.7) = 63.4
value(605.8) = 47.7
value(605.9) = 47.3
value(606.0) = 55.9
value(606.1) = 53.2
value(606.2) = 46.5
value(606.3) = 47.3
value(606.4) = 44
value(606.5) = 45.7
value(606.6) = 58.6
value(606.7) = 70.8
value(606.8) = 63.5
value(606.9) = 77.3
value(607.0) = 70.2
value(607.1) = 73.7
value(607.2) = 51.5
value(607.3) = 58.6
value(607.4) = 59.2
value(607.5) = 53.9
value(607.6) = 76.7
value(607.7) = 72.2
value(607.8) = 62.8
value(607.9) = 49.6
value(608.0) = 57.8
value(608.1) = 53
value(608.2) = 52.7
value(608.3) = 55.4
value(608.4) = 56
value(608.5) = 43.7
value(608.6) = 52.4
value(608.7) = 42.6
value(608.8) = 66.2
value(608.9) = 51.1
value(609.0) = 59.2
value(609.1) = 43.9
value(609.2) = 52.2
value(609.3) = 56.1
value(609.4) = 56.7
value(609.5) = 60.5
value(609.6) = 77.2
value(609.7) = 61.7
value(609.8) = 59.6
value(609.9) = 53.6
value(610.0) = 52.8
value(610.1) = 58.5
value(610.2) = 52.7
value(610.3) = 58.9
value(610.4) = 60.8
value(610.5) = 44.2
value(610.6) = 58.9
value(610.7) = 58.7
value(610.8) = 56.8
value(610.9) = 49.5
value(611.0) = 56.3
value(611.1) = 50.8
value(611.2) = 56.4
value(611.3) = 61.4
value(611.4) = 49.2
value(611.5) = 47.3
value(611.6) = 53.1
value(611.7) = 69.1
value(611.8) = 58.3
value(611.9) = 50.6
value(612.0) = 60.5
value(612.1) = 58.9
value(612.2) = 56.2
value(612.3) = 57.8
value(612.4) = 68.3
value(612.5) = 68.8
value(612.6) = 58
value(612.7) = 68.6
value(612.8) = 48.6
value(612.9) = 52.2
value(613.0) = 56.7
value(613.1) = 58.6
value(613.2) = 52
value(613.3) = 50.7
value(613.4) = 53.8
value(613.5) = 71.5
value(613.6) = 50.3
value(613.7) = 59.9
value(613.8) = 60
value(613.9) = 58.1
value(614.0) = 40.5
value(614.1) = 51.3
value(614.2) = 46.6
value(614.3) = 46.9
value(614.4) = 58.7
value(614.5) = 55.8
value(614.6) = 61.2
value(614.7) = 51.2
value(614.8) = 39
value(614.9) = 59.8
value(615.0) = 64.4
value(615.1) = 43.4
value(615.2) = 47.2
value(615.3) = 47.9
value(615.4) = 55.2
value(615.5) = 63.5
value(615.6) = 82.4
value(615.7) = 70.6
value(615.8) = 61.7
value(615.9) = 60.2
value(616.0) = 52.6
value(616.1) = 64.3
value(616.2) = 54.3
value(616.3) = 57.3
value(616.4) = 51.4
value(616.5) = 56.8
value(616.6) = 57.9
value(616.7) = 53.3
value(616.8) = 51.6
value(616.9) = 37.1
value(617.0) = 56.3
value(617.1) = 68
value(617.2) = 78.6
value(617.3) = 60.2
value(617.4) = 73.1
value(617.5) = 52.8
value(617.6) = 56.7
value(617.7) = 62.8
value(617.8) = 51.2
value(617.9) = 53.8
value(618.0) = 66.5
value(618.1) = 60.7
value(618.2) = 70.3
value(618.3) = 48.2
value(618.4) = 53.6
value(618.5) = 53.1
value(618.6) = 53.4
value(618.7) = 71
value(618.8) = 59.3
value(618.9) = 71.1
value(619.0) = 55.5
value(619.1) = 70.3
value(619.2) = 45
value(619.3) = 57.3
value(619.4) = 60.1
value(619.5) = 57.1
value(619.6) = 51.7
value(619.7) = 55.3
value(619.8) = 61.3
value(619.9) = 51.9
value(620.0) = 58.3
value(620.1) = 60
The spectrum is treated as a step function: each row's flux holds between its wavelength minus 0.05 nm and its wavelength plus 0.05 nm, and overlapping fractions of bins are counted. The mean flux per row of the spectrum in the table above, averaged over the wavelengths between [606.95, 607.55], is 61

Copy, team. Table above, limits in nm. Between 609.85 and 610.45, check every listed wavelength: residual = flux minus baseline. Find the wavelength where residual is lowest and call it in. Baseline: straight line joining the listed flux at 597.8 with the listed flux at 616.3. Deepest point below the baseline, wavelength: 610.2 nm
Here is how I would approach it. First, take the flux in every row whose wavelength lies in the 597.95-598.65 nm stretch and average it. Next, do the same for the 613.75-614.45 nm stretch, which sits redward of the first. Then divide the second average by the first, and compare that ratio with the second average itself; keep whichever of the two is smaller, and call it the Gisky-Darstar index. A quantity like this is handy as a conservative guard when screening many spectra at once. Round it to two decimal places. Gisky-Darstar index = 0.88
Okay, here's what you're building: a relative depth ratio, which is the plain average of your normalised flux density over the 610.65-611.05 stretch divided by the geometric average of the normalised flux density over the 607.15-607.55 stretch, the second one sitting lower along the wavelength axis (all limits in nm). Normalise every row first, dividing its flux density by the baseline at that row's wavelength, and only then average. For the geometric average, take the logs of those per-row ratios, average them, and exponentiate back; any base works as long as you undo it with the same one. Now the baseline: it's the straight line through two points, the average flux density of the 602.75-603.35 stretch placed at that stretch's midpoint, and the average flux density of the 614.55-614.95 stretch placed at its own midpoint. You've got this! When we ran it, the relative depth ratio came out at 1.00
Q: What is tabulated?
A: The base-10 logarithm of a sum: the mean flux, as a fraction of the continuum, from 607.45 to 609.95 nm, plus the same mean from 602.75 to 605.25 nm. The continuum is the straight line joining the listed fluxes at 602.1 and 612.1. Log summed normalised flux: 0.268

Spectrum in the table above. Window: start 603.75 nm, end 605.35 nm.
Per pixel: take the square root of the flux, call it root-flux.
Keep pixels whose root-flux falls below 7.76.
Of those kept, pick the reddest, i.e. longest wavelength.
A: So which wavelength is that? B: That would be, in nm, 605.3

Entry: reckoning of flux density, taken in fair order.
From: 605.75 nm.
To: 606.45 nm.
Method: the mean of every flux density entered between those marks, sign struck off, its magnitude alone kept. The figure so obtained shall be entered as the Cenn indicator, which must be 49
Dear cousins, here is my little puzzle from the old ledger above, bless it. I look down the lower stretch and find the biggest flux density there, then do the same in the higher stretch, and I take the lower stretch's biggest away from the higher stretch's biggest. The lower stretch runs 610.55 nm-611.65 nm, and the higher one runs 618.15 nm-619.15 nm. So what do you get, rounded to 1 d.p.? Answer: 9.7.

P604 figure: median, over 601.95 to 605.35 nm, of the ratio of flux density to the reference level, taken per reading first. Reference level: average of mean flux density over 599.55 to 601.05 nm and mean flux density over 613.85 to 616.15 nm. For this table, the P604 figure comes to 1.001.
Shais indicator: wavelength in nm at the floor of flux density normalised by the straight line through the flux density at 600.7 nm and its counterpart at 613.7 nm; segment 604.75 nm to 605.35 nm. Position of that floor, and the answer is 605.3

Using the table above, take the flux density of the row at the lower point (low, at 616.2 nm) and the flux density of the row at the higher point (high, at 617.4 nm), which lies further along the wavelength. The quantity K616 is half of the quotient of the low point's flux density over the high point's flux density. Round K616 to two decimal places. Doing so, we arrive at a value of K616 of 0.37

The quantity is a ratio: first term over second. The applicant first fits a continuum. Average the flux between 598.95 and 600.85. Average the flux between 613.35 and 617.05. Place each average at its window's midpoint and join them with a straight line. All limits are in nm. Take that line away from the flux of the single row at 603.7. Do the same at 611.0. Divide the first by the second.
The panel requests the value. -31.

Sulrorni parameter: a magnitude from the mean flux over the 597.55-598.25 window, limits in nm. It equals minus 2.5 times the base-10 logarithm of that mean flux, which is -4.40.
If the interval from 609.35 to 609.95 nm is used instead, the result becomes -4.47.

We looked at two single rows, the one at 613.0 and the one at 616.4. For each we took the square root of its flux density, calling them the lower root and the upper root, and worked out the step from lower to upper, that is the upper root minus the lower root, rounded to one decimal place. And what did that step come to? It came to -0.4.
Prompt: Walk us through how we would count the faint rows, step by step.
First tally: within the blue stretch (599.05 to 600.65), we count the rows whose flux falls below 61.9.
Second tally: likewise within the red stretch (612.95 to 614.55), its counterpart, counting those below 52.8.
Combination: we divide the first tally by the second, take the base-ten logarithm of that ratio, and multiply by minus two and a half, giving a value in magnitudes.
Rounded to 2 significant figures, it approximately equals -0.49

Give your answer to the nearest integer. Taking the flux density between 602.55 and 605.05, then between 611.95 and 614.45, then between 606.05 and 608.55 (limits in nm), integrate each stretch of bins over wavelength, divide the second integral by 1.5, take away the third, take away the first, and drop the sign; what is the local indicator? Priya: 194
